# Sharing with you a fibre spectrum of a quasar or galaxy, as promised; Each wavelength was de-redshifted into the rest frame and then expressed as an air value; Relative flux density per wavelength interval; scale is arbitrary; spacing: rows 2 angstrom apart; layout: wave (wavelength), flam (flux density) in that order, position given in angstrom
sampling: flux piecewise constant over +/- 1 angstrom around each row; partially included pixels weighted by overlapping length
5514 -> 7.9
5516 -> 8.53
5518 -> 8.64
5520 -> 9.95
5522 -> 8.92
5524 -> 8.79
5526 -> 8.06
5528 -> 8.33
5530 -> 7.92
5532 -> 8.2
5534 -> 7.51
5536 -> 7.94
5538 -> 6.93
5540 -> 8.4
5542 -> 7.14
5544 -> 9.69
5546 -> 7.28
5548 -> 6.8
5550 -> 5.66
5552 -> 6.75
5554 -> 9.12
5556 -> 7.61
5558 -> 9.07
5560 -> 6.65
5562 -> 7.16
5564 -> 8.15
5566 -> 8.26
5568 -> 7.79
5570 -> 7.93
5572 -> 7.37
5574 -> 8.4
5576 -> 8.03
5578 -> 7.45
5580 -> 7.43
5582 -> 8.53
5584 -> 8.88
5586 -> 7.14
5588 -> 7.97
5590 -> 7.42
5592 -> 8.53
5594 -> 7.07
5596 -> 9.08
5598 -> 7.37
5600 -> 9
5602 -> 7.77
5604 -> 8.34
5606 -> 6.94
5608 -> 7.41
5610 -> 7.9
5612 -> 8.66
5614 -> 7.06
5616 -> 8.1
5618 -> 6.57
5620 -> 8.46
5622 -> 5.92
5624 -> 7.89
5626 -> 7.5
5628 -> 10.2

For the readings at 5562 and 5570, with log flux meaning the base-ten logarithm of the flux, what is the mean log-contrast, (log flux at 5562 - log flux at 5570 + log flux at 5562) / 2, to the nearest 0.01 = 0.41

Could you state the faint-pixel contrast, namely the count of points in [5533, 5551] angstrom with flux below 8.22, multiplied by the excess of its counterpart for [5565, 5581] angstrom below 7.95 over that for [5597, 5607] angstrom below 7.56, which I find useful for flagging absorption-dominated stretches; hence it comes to 21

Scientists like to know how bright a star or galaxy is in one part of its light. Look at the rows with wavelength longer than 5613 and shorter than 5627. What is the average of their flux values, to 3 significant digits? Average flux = 7.36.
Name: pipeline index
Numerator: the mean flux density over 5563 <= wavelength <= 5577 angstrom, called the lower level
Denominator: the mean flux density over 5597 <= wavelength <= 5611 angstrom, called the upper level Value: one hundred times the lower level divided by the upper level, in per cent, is 102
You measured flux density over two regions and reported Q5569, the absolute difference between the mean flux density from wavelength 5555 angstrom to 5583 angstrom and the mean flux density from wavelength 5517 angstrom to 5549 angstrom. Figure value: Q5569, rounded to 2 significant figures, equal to 0.31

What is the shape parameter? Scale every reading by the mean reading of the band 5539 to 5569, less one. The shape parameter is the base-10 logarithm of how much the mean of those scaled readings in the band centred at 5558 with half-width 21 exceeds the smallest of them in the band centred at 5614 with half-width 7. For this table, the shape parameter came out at -0.83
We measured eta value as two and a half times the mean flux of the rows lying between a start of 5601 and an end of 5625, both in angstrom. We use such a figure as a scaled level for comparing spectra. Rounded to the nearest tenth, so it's 19.0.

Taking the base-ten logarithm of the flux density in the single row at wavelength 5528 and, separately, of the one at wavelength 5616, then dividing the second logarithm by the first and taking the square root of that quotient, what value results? 0.99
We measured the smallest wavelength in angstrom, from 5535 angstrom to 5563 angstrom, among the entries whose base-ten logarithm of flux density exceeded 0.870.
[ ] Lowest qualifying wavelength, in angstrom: 5536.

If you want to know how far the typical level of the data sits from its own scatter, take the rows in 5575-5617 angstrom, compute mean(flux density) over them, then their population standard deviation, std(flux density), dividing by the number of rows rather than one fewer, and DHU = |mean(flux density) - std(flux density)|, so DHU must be 7.24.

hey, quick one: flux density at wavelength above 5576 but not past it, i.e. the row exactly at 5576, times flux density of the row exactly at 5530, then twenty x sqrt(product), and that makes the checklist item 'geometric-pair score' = 159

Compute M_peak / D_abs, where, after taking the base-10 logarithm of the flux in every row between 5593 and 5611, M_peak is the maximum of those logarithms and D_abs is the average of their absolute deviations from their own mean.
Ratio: 28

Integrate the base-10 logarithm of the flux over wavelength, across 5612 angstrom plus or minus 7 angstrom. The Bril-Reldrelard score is 12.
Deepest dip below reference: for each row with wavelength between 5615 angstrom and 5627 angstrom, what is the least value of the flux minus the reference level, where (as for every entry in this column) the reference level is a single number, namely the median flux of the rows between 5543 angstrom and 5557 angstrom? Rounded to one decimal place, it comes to -1.4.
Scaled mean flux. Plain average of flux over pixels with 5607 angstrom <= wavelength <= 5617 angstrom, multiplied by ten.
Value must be 78.3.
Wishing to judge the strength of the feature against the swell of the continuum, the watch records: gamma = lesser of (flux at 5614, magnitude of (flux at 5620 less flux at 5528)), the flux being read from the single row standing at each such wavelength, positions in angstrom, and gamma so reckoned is 0.1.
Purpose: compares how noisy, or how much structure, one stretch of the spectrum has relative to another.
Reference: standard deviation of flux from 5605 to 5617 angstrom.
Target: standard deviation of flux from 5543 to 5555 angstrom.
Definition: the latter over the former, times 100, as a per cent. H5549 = 233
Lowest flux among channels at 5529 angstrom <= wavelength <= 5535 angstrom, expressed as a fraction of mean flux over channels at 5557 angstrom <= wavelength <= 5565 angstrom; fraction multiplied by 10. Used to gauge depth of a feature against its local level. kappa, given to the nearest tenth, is 9.7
